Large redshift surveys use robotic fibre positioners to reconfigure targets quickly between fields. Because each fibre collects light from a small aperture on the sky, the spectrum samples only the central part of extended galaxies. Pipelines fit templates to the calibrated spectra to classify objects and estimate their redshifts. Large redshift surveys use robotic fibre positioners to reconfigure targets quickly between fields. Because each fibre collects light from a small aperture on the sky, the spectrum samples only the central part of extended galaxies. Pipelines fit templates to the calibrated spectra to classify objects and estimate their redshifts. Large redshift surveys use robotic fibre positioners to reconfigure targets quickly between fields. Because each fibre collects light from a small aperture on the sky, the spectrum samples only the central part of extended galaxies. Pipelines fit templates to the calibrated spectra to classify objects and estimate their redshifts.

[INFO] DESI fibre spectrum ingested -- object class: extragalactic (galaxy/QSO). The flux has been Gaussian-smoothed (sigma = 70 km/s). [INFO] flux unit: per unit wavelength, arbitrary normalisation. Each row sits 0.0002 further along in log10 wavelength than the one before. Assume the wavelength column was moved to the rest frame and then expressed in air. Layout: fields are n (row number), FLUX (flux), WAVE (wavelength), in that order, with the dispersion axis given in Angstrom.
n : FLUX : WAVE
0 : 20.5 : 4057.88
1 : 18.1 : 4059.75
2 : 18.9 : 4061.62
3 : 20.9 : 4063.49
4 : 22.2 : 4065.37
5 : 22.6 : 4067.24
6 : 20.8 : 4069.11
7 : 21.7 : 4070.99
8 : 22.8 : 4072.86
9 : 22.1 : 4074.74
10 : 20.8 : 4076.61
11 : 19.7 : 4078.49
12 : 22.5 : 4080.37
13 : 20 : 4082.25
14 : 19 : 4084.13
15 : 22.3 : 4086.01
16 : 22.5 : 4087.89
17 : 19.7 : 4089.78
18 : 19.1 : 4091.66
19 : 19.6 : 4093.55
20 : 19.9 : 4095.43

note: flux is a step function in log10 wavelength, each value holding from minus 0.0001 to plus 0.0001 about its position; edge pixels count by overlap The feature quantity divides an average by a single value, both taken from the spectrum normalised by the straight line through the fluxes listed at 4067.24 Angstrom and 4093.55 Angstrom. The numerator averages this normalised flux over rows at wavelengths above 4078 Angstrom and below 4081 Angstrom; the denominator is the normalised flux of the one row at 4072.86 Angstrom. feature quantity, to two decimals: 0.96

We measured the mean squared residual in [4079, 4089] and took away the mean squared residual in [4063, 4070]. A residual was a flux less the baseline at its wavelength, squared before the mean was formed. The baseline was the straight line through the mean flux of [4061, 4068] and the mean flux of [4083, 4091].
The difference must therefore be 1.4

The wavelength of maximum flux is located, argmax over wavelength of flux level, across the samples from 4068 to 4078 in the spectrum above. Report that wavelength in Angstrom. 4072.86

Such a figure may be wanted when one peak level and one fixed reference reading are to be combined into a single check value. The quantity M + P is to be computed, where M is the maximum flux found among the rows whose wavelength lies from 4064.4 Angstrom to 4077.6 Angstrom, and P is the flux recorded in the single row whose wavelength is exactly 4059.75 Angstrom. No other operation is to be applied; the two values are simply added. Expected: 40.9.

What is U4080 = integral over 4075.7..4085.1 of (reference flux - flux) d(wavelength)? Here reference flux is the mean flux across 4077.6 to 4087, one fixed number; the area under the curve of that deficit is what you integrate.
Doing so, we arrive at 3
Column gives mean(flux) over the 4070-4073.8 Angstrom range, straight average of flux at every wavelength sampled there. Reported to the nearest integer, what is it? 22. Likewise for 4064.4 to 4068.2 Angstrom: 22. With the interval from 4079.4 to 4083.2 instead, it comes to 21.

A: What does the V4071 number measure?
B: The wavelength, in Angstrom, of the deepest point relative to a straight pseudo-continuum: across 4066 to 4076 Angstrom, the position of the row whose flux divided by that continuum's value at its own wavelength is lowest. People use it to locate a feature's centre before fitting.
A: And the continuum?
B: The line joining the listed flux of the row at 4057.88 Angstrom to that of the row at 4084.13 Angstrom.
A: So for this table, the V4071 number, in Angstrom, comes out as 4069.11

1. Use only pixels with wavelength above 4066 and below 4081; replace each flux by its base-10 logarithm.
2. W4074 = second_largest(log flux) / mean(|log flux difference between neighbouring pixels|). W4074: 48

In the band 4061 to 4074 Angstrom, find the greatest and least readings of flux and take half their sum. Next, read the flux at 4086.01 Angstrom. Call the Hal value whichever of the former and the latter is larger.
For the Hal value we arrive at 22.3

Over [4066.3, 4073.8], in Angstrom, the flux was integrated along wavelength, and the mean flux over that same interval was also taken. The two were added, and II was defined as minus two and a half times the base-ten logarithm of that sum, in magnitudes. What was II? -5.7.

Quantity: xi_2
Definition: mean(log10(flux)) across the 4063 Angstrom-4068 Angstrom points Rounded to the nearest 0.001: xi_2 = 1.340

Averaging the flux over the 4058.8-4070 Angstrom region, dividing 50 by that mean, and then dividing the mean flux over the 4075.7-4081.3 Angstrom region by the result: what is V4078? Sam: 8.6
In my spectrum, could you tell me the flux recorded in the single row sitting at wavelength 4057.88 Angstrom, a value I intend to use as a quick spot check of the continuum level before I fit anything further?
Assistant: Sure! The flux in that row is 20.5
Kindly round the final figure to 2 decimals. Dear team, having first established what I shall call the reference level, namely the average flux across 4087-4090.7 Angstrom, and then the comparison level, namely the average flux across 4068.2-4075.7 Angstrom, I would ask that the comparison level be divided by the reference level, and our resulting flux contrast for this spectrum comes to 1.04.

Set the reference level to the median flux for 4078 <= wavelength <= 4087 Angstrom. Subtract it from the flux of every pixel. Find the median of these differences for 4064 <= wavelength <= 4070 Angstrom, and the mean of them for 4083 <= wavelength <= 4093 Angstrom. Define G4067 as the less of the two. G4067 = 0.5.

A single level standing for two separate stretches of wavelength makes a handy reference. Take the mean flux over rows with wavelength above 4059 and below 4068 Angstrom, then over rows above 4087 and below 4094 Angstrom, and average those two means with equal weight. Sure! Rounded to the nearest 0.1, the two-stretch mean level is 20.4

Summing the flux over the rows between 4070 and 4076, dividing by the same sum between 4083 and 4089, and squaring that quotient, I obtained 1.09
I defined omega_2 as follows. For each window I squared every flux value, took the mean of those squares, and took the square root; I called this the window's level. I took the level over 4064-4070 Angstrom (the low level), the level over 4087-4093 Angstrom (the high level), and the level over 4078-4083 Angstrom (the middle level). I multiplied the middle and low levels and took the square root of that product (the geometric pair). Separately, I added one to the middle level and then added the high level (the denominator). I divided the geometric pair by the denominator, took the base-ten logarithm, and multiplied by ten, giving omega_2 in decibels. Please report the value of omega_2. -2.97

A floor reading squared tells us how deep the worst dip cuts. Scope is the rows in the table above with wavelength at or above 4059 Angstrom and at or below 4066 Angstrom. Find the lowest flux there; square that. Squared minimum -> 328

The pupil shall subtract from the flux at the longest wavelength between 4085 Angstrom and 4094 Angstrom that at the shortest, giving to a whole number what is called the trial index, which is -3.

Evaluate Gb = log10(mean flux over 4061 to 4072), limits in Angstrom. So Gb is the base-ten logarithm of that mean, 1.33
